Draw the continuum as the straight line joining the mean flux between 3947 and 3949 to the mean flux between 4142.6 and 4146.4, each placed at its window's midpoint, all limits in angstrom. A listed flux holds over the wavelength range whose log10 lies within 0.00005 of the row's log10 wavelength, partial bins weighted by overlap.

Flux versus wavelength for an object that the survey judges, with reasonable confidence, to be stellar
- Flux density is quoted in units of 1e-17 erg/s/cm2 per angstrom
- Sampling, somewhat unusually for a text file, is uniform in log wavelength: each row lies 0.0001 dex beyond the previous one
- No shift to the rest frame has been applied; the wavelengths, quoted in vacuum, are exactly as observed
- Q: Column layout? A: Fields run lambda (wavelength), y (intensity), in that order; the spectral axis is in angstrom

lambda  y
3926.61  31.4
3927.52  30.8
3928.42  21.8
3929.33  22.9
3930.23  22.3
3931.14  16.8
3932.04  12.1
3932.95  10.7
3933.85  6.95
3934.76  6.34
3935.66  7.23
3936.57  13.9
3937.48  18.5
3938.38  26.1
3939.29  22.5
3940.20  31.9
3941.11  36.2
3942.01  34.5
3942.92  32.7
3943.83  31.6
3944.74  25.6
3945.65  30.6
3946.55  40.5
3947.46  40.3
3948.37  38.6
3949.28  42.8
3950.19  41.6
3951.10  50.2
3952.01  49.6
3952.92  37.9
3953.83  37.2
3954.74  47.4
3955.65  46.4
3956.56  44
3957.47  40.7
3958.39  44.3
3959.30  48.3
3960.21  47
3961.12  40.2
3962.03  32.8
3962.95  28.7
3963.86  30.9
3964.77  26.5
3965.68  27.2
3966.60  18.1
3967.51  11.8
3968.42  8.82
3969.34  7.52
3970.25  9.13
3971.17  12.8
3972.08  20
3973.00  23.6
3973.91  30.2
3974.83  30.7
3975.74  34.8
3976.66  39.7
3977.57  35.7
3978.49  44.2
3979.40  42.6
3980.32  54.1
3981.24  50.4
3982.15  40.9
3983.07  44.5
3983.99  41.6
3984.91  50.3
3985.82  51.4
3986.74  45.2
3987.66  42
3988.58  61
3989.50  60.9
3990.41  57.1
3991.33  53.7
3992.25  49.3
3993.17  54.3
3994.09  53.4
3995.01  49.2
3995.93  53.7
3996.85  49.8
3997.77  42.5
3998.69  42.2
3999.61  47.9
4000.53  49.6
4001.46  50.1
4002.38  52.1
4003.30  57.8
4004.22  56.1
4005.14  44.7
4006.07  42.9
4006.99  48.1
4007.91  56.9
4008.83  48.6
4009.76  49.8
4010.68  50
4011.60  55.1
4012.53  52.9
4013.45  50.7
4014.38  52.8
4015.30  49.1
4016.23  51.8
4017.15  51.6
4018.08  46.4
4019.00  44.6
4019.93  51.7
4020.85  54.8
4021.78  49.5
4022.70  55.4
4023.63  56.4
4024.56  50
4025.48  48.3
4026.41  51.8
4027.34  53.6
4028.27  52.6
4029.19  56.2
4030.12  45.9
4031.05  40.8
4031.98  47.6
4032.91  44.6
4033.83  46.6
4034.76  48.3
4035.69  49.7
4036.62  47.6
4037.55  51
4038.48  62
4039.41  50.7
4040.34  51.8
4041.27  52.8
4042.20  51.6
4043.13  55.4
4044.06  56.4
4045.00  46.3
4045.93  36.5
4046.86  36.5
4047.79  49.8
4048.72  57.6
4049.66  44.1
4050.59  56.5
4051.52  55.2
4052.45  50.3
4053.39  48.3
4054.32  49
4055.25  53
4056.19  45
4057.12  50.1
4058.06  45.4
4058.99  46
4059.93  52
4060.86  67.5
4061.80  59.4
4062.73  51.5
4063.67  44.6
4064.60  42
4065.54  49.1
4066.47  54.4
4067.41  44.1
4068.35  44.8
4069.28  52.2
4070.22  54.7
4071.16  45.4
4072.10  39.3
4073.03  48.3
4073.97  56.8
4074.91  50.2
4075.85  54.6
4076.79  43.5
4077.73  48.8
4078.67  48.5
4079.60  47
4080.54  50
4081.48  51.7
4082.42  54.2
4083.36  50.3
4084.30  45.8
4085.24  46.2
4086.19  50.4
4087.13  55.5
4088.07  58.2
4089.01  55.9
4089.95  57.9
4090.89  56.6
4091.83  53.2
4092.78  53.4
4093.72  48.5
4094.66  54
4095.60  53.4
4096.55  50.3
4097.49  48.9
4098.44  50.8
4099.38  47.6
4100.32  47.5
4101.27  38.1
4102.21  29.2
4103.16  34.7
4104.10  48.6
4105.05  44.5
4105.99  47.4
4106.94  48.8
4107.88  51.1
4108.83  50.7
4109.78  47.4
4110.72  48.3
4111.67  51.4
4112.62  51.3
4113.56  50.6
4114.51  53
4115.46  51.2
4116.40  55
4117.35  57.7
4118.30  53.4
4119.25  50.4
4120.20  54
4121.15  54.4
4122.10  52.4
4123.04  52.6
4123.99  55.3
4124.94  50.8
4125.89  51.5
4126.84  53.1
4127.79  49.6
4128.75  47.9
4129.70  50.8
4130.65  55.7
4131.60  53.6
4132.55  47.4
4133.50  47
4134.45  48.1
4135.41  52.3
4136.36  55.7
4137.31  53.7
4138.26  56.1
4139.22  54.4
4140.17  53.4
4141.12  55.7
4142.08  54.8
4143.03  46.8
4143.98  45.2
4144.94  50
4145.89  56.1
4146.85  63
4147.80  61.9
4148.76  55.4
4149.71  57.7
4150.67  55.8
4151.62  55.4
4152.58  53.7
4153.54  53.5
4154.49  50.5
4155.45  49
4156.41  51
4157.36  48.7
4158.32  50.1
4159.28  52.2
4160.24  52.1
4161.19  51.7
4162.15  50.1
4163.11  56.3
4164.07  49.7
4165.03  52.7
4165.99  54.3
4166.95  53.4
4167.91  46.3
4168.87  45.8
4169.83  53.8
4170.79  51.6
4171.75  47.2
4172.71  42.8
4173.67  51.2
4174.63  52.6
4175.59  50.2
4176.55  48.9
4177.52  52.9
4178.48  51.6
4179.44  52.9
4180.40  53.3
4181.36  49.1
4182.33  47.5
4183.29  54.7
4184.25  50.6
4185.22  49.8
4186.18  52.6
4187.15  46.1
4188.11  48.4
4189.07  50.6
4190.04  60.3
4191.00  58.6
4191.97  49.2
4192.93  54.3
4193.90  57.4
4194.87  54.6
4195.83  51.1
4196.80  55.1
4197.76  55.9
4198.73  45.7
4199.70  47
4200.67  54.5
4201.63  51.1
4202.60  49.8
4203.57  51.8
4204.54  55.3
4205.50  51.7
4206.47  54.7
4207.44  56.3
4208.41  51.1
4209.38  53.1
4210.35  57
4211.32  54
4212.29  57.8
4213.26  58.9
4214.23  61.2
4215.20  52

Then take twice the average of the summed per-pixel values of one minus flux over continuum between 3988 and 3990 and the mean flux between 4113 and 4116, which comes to 51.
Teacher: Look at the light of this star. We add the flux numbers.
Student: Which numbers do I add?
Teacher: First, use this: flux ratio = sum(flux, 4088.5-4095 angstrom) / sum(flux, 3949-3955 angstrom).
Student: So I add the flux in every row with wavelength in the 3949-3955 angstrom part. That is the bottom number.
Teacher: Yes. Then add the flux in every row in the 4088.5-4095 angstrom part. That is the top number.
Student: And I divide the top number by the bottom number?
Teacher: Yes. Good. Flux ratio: 1.24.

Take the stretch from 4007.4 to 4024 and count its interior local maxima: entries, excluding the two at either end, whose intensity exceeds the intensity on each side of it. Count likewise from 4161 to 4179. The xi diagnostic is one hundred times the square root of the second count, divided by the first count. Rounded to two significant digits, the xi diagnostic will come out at 56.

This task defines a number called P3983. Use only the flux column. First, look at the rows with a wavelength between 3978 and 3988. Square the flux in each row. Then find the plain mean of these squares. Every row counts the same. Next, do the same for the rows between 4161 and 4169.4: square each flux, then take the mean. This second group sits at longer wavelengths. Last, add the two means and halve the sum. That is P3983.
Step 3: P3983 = 2386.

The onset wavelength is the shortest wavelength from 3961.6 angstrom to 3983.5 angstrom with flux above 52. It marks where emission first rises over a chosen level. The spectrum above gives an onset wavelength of 3980.32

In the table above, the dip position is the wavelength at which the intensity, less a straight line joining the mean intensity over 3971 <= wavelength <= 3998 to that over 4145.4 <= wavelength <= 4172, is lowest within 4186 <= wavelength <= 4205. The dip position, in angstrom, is 4198.73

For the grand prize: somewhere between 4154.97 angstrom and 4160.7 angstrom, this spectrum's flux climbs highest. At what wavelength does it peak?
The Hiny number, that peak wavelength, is 4159.28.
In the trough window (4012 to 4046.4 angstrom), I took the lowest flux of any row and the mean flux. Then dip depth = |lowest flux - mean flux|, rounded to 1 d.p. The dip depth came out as 13.9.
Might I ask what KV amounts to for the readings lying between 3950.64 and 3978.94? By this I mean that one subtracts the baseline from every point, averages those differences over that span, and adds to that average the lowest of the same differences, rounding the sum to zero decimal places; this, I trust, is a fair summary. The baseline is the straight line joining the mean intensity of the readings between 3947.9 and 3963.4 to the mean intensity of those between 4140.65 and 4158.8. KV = -46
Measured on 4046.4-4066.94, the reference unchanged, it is -9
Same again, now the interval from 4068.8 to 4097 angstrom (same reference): -8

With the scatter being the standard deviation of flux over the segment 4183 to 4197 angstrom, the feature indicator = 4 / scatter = 1.0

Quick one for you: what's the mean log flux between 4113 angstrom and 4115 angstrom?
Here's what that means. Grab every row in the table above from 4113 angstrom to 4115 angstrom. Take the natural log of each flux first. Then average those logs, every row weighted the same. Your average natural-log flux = 3.95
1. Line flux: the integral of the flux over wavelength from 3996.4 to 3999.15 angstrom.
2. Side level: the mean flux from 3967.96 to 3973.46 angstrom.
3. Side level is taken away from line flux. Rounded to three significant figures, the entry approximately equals 110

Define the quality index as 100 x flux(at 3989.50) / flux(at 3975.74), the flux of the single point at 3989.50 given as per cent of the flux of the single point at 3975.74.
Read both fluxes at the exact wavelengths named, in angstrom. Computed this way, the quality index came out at 175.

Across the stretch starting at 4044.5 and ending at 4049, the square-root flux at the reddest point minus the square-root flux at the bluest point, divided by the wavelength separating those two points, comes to 0.21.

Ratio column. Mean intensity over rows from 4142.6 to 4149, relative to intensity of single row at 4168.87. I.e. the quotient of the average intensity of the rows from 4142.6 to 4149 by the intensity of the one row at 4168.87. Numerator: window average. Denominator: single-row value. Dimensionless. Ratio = 1.18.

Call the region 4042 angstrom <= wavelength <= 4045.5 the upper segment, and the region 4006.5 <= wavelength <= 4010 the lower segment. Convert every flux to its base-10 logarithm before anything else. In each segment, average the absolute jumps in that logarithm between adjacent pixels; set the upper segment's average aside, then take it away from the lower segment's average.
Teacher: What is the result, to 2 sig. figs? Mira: 0.0092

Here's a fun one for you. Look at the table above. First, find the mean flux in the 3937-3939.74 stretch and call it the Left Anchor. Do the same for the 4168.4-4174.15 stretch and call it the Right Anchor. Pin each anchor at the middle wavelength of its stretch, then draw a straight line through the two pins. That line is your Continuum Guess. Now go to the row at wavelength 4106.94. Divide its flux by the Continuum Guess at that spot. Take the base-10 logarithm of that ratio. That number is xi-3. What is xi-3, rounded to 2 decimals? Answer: 0.07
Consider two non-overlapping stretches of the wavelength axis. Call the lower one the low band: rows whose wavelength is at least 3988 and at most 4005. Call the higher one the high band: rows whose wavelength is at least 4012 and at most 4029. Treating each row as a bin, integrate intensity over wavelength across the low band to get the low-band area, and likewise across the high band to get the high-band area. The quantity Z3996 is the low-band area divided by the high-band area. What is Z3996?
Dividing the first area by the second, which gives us 1.01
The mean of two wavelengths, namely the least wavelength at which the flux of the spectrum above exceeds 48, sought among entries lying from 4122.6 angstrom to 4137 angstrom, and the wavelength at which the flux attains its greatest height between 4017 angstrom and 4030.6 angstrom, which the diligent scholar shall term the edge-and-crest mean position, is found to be 4073.3 angstrom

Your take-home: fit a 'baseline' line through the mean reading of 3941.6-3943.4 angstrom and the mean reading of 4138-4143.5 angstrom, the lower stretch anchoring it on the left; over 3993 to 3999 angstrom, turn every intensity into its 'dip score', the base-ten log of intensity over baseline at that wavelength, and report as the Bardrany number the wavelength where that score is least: 3998.69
